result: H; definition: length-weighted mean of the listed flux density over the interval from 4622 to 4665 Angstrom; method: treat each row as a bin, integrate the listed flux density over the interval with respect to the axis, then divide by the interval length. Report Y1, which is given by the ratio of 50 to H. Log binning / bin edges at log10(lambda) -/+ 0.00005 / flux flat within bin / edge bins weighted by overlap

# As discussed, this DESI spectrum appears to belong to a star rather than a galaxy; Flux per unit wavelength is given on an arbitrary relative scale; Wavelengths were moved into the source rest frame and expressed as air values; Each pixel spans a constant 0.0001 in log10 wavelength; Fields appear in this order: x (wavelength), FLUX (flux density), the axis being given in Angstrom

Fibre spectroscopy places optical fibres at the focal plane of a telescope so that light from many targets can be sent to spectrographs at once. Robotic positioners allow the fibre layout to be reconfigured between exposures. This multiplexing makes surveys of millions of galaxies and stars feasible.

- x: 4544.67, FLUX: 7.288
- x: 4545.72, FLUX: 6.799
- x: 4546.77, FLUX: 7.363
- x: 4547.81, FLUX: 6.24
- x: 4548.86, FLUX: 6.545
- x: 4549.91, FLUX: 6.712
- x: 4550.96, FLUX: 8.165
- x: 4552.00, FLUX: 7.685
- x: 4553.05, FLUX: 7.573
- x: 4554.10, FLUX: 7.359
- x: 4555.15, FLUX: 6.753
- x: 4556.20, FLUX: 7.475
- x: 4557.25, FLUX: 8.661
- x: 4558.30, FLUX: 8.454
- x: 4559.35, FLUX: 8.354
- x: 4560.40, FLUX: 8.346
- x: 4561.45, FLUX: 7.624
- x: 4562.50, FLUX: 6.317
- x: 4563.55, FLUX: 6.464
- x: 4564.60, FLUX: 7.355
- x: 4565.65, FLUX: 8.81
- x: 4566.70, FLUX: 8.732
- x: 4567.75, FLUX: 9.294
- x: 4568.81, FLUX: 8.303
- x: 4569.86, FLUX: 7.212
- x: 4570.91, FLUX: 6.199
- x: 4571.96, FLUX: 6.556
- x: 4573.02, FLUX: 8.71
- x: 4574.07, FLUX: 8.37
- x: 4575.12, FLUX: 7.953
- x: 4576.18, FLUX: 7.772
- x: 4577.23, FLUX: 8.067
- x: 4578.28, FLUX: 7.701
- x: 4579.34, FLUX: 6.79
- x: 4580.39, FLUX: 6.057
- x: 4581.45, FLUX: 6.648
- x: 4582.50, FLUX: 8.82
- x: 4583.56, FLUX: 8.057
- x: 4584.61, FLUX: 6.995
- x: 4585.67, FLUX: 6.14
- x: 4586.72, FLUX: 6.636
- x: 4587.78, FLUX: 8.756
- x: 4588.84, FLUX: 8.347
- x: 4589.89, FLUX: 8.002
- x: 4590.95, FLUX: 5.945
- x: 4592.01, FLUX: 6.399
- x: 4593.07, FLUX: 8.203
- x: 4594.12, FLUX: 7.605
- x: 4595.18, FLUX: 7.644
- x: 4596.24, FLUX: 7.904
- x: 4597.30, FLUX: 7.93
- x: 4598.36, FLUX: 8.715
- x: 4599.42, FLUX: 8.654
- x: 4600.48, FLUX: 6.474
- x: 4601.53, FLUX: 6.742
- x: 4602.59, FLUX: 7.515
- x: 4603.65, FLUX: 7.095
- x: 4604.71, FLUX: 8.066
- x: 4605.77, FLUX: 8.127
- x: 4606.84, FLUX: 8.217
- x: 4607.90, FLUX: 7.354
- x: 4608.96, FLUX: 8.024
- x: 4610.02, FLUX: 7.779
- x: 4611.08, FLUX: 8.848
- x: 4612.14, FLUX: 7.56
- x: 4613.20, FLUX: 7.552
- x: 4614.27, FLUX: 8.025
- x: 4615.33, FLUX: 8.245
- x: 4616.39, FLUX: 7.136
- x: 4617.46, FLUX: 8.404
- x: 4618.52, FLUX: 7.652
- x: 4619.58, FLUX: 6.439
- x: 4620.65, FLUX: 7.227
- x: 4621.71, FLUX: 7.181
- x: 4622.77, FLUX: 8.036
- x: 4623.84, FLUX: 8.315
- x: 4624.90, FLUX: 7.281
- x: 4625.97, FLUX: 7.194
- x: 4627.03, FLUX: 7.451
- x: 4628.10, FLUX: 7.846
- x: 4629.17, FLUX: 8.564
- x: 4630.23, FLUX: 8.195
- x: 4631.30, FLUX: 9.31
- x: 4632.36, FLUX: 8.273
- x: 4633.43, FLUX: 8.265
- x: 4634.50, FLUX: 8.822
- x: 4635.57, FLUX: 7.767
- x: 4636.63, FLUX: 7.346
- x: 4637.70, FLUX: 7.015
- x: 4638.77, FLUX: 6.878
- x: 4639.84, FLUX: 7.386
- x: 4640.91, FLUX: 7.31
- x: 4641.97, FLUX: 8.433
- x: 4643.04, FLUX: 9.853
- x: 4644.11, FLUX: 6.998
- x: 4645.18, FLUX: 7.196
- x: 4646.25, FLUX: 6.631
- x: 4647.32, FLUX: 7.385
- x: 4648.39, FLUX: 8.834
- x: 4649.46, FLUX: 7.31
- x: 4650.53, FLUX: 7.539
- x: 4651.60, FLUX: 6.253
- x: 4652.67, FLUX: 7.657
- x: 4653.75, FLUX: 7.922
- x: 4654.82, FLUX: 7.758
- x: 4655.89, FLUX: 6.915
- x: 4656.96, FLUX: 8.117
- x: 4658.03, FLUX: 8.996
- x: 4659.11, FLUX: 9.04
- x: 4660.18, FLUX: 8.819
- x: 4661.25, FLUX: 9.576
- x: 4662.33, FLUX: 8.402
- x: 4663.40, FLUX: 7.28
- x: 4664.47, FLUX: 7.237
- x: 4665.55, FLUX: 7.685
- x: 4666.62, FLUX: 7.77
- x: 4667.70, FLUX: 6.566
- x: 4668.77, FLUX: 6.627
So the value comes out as 6.34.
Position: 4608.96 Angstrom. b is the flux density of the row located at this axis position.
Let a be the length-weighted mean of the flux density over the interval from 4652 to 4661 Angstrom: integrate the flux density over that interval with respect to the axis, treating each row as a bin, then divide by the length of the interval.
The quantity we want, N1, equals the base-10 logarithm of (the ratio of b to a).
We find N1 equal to -0.01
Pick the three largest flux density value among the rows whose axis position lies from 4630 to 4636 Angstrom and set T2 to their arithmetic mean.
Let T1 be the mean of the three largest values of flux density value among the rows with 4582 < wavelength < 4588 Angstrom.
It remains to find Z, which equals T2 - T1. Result 0.3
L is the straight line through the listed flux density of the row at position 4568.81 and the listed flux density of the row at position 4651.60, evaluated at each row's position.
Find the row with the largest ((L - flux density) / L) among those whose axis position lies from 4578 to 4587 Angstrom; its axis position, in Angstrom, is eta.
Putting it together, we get 4580.39 Angstrom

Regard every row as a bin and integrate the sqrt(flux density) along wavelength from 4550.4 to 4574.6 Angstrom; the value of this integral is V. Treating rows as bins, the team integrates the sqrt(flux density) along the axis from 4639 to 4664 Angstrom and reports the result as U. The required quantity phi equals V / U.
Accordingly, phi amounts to 0.96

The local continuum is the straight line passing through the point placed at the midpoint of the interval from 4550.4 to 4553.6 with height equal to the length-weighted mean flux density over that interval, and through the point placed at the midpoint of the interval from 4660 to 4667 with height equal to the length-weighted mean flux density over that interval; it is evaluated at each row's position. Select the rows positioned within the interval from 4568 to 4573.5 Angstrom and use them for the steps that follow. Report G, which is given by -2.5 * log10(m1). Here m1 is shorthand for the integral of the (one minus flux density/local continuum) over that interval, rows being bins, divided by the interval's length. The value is 3.3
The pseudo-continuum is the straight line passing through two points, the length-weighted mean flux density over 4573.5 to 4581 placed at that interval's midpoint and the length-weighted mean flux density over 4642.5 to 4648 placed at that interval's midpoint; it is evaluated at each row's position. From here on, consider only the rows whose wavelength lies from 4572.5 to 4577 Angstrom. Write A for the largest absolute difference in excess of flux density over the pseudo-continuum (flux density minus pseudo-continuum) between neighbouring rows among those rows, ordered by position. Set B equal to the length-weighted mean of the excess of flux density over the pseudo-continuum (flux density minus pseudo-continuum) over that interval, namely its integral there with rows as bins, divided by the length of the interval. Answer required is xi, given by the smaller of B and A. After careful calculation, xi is 0.42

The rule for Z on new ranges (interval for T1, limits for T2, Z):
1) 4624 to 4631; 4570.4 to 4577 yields 0.1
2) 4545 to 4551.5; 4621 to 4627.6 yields 0.5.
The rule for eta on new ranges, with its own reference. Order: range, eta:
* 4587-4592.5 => 4590.95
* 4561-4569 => 4562.50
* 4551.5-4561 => 4555.15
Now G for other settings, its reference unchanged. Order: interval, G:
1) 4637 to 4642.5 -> 2.8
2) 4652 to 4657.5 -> 3.2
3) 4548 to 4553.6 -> 2.9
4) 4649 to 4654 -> 2.6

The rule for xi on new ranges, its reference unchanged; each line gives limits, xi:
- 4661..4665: 0.35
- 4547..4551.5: -0.54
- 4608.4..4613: 0.43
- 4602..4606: 0.08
